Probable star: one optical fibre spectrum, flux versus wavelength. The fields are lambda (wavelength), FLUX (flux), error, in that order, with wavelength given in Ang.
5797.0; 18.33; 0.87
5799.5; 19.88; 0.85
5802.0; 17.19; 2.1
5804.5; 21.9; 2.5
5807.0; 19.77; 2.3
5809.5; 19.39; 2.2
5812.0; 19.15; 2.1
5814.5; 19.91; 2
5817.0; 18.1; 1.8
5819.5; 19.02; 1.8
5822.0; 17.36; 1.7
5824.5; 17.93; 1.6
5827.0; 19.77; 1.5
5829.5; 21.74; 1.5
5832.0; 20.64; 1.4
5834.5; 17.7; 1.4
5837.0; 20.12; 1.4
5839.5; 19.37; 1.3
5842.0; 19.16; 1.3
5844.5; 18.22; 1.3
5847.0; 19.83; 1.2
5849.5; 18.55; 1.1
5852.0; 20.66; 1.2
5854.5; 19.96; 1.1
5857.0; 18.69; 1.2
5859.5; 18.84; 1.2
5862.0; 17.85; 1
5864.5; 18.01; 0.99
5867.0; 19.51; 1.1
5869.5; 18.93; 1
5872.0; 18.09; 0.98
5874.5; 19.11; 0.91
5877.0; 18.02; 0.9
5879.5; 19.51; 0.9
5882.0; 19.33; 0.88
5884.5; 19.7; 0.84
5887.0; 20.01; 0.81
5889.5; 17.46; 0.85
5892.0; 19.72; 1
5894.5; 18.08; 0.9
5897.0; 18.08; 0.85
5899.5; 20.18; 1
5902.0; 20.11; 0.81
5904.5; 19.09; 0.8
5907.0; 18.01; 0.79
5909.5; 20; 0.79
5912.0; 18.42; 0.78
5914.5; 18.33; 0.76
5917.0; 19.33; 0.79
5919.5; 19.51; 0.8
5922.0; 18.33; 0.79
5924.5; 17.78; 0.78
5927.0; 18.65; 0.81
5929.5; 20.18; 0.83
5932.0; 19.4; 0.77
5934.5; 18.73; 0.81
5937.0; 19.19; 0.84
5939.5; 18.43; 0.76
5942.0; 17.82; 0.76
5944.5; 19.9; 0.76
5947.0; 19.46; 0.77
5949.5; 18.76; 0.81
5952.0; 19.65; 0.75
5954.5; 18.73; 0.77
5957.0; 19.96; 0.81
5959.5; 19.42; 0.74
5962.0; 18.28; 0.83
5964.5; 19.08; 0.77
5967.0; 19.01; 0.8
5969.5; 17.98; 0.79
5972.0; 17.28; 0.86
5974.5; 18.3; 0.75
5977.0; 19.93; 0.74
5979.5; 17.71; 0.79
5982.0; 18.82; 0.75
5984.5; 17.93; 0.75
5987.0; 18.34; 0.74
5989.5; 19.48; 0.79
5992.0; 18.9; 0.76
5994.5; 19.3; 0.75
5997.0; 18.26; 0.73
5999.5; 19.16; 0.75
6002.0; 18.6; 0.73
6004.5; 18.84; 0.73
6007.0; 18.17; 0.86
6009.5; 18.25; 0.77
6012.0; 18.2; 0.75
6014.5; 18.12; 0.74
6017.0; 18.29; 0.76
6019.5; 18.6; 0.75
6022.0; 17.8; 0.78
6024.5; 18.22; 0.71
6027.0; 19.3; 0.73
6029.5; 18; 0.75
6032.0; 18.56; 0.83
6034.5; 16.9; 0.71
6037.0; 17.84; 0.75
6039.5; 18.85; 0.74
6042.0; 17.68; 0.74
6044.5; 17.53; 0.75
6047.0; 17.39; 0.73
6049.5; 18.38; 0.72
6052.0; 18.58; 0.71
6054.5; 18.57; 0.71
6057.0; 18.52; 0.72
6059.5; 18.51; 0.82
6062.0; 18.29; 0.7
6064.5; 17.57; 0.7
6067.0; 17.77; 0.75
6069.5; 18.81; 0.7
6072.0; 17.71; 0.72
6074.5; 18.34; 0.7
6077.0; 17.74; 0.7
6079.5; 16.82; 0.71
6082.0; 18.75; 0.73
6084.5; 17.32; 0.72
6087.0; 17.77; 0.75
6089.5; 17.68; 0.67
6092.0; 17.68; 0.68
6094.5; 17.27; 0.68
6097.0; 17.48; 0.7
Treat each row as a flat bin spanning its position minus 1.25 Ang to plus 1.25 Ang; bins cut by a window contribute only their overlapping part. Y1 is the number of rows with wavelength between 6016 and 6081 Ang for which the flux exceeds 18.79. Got 3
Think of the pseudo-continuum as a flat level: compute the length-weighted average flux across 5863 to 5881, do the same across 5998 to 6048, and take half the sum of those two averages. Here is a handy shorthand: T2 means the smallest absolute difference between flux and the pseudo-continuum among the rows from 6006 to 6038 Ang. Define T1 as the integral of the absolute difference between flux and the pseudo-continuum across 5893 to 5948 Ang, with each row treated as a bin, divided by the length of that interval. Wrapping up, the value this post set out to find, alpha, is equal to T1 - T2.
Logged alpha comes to 0.7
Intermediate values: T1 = 0.75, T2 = 0.08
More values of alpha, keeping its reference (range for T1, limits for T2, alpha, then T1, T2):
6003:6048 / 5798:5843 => 0.1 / 0.53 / 0.38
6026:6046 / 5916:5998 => 0.7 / 0.72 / 0.05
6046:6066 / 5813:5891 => 0.2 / 0.31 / 0.07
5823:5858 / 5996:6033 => 1.1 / 1.21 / 0.08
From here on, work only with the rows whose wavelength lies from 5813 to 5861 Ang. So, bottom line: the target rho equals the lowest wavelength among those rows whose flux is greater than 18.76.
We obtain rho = 5814.5 Ang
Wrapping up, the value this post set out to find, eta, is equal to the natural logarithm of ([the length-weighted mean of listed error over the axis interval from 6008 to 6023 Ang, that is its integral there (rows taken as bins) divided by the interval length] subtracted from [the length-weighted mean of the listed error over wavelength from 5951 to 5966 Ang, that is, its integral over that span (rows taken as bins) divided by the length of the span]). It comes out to -3.9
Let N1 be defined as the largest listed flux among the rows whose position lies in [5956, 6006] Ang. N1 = 19.96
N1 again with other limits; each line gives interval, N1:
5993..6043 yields 19.3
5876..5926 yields 20.18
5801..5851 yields 21.9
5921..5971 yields 20.18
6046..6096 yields 18.81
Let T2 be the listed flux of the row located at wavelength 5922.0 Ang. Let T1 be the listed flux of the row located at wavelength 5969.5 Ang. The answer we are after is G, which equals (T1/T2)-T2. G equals -17.3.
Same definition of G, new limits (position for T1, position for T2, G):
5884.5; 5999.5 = -18.1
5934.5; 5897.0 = -17.0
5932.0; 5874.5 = -18.1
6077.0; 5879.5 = -18.6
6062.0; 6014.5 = -17.1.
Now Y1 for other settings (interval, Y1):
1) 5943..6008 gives 14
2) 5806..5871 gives 17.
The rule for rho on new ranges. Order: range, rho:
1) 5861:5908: 5867.0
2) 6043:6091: 6069.5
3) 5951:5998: 5952.0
